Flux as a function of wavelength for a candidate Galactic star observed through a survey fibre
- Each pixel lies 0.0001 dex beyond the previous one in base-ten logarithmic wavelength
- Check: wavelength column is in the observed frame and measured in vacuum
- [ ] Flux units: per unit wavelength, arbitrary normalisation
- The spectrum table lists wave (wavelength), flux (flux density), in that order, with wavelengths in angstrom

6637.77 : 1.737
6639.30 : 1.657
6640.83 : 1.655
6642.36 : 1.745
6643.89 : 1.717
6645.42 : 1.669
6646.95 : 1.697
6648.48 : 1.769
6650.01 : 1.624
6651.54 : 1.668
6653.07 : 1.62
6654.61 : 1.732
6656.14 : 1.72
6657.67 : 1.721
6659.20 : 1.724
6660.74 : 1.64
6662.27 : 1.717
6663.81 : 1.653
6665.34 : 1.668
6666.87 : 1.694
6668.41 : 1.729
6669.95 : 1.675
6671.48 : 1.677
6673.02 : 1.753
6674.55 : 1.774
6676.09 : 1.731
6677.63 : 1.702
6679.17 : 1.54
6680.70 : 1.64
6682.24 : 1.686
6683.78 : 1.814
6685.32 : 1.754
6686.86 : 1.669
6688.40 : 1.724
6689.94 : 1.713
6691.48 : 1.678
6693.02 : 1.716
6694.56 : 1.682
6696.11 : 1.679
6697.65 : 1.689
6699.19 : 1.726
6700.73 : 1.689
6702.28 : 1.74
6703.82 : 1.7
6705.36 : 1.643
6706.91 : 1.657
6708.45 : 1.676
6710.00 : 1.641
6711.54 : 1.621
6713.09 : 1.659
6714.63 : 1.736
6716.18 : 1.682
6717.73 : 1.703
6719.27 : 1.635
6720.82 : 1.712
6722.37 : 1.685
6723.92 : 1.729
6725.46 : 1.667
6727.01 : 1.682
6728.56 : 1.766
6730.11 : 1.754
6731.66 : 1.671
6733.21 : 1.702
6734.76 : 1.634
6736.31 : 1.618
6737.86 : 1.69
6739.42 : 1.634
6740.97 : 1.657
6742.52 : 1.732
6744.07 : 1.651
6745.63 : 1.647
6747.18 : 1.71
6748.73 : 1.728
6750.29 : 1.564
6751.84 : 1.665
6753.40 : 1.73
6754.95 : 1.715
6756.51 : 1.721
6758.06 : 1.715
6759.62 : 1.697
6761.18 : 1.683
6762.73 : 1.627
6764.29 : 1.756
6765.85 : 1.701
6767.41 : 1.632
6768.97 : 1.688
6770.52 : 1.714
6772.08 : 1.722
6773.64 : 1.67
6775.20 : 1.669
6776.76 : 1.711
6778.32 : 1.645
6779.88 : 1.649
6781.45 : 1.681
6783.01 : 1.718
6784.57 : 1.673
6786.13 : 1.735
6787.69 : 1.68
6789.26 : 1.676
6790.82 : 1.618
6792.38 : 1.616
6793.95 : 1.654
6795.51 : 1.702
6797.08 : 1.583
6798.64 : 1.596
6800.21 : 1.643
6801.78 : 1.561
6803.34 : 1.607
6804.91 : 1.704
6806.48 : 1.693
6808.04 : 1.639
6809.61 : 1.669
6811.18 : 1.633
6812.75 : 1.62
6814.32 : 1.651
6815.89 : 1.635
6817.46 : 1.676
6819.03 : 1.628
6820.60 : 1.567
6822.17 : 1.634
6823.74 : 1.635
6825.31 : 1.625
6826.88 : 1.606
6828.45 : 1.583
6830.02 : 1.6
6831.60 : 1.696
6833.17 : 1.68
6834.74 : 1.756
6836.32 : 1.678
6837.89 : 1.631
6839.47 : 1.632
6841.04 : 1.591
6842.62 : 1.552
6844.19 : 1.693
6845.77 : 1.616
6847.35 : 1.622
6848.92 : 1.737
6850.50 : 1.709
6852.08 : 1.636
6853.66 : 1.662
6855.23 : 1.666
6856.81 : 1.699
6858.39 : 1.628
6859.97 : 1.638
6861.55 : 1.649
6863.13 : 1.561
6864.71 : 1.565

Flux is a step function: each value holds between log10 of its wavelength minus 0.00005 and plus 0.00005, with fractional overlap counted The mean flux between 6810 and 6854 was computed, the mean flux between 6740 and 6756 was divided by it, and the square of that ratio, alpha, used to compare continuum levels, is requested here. 1.05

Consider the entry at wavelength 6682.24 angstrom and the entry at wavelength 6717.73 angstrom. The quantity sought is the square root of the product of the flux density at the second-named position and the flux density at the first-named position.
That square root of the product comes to 1.69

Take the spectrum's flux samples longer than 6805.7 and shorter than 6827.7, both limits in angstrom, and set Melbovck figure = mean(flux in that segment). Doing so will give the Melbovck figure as 1.64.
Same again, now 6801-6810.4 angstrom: 1.65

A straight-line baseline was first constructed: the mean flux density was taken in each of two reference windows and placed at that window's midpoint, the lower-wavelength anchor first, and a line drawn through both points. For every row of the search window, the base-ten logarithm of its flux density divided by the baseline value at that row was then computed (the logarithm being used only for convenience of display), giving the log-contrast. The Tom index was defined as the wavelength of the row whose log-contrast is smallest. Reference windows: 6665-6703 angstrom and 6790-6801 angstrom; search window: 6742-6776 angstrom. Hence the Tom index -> 6750.29 angstrom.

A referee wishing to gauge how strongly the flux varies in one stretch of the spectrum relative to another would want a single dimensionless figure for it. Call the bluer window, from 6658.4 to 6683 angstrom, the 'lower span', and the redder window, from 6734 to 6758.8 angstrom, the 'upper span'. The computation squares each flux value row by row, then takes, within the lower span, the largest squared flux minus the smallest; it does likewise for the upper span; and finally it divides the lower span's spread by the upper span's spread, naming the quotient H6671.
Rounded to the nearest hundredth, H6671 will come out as 1.40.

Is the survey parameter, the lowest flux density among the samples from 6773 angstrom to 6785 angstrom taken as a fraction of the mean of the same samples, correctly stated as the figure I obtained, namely 0.981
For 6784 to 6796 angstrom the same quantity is 0.968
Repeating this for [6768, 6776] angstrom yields 0.986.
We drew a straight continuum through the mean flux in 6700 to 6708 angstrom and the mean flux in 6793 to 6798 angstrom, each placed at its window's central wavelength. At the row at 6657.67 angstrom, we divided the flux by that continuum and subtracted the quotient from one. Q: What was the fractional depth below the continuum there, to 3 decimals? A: -0.009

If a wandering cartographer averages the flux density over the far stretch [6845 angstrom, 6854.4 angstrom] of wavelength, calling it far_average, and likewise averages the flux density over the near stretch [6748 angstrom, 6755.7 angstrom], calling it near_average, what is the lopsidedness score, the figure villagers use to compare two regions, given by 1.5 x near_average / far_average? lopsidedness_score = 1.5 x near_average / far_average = 1.52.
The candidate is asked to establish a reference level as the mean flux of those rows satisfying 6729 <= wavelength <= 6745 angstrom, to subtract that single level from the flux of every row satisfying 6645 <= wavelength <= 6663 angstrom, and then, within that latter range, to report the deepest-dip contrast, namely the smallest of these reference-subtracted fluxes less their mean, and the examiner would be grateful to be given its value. -0.072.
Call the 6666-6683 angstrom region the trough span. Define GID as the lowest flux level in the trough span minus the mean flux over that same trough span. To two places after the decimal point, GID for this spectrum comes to -0.15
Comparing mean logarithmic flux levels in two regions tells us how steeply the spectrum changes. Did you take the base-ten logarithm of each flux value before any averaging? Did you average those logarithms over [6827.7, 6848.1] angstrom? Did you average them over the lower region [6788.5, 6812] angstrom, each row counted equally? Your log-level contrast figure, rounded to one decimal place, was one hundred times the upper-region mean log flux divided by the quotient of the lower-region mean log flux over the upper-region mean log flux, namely 21.5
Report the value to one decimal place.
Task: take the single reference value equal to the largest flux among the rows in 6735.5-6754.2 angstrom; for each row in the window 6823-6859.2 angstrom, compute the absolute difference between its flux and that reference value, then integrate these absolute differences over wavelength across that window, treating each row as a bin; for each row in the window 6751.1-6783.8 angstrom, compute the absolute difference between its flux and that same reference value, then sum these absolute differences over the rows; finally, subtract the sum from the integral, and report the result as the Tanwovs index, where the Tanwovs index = 2.2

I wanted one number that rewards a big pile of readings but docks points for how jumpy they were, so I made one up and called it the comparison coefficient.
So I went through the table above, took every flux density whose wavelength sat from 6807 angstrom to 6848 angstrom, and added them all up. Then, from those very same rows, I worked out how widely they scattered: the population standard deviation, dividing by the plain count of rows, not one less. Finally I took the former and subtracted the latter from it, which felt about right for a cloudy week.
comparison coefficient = 42.5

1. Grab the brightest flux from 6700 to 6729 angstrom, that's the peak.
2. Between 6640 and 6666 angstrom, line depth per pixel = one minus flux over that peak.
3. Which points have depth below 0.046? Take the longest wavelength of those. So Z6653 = 6662.27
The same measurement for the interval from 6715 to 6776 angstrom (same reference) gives 6772.08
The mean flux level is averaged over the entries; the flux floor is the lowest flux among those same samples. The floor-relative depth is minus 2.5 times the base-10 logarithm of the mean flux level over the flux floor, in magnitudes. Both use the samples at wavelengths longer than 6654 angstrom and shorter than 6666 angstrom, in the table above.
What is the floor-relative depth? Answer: -0.037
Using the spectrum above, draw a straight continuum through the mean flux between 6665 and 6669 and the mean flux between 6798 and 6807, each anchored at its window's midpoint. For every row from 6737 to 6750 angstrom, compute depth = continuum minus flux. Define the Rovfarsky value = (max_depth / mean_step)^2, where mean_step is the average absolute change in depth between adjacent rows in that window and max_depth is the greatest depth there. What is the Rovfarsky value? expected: 0.4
